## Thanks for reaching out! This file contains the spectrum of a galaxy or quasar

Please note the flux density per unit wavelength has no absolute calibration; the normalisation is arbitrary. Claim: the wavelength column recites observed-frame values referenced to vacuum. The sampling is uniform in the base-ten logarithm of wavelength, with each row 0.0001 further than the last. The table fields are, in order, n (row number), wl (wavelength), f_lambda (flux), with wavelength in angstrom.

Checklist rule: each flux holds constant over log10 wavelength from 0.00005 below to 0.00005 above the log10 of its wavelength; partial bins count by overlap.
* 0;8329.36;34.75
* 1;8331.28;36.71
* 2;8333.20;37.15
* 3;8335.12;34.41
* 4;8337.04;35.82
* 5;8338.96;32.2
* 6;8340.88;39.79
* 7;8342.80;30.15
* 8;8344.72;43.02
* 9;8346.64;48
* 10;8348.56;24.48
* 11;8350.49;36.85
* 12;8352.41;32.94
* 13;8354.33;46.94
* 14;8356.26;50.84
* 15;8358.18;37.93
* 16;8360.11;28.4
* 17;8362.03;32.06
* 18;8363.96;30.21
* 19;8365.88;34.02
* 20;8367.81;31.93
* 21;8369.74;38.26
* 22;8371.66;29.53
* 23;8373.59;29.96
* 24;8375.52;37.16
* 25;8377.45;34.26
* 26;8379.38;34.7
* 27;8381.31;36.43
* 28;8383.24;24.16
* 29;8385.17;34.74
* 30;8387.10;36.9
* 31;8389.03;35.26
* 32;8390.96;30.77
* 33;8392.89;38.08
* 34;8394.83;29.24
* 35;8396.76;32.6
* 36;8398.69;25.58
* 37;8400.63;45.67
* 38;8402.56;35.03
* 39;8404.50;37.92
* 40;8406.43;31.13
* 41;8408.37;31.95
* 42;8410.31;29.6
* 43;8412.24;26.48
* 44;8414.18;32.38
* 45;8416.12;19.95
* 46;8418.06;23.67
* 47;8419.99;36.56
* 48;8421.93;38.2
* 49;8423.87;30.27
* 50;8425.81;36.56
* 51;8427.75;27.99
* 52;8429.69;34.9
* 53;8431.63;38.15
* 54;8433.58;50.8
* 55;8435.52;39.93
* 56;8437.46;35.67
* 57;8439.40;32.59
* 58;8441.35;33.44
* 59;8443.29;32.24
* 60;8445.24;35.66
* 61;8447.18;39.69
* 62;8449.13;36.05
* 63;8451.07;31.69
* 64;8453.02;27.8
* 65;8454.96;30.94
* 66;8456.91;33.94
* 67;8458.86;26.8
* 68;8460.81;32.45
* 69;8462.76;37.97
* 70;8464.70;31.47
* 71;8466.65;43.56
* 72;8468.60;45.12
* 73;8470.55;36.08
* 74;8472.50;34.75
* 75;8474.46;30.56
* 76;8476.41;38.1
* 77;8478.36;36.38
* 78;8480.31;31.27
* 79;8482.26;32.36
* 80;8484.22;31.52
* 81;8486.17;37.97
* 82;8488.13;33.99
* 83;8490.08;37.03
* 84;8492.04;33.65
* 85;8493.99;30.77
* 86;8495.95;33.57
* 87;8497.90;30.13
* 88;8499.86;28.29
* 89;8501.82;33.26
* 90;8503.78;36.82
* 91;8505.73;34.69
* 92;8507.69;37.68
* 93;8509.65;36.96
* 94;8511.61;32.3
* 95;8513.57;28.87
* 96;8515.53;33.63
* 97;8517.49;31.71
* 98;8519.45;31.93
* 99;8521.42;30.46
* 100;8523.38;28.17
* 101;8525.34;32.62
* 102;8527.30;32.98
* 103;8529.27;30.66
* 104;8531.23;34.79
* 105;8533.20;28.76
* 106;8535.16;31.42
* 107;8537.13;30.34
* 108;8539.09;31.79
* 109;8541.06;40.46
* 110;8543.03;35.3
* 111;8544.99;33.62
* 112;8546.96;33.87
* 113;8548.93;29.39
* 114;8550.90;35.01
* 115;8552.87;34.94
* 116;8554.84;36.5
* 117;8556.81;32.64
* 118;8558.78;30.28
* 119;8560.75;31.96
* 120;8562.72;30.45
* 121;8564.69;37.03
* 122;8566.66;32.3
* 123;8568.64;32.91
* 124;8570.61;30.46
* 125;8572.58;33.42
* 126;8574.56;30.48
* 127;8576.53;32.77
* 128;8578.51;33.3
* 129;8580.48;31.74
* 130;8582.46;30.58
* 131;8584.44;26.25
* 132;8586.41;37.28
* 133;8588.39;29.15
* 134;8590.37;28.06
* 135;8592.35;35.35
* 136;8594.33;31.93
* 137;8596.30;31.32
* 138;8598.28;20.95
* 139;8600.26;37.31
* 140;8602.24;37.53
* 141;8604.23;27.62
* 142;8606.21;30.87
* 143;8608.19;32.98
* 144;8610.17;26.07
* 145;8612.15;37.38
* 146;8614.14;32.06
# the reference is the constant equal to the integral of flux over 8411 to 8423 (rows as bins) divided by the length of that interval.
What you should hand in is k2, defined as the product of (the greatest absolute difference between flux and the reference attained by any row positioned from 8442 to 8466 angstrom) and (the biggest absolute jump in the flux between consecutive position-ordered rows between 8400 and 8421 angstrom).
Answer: 131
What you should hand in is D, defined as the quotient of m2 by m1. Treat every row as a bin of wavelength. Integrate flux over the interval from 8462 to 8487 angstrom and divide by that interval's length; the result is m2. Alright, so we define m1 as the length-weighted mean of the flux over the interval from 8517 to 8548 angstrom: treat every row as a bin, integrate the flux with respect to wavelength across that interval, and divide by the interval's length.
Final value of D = 1.11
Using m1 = 32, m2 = 35.9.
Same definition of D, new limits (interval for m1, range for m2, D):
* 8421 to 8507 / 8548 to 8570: 0.95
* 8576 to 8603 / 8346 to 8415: 1.08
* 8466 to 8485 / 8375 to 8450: 0.94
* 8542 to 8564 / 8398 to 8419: 0.93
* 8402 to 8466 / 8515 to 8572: 0.98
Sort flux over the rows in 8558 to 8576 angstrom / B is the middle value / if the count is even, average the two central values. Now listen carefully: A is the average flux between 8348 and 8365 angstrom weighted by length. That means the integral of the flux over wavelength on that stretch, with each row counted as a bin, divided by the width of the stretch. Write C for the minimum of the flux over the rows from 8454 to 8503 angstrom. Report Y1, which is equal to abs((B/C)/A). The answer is 0.0332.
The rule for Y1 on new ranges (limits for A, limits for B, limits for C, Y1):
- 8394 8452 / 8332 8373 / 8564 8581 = 0.0335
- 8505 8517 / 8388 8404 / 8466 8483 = 0.0326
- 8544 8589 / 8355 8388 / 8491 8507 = 0.0373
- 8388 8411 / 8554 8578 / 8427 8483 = 0.0360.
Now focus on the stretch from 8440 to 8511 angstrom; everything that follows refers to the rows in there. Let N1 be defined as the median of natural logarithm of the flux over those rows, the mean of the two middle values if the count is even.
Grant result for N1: 3.520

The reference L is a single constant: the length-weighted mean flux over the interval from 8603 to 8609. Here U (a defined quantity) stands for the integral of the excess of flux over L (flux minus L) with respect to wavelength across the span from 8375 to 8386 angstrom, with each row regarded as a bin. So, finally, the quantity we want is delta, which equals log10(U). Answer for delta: 1.48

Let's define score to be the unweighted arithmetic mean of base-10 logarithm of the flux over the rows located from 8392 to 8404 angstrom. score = 1.53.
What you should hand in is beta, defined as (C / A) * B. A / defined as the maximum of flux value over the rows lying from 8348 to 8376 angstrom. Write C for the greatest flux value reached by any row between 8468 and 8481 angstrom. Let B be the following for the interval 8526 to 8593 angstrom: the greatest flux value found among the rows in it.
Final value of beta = 36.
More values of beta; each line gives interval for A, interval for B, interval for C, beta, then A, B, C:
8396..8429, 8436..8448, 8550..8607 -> 33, 45.67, 39.69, 37.53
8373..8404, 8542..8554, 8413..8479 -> 39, 45.67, 35.3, 50.8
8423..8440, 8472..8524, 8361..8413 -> 34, 50.8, 38.1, 45.67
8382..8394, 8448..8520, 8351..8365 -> 60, 38.08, 45.12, 50.84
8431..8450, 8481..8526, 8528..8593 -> 30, 50.8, 37.97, 40.46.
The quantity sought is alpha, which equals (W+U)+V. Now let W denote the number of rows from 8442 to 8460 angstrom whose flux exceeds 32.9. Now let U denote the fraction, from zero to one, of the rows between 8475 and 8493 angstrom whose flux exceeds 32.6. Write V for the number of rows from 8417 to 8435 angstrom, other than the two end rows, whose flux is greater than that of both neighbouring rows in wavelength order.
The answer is 6.7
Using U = 0.67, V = 2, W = 4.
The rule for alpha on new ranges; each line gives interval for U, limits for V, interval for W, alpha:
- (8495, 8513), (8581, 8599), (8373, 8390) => 9.7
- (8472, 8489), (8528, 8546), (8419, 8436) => 10.6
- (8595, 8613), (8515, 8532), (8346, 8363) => 8.4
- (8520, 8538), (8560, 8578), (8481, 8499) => 8.3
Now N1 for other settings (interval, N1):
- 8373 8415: 3.509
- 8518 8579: 3.485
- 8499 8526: 3.480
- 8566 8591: 3.458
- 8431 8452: 3.574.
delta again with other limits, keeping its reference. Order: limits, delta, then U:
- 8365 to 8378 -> 1.58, 38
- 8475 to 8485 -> 1.50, 32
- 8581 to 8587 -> 0.32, 2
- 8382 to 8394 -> 1.51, 32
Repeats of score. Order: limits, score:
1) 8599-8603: 1.57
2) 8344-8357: 1.60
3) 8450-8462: 1.48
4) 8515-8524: 1.49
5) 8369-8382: 1.53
